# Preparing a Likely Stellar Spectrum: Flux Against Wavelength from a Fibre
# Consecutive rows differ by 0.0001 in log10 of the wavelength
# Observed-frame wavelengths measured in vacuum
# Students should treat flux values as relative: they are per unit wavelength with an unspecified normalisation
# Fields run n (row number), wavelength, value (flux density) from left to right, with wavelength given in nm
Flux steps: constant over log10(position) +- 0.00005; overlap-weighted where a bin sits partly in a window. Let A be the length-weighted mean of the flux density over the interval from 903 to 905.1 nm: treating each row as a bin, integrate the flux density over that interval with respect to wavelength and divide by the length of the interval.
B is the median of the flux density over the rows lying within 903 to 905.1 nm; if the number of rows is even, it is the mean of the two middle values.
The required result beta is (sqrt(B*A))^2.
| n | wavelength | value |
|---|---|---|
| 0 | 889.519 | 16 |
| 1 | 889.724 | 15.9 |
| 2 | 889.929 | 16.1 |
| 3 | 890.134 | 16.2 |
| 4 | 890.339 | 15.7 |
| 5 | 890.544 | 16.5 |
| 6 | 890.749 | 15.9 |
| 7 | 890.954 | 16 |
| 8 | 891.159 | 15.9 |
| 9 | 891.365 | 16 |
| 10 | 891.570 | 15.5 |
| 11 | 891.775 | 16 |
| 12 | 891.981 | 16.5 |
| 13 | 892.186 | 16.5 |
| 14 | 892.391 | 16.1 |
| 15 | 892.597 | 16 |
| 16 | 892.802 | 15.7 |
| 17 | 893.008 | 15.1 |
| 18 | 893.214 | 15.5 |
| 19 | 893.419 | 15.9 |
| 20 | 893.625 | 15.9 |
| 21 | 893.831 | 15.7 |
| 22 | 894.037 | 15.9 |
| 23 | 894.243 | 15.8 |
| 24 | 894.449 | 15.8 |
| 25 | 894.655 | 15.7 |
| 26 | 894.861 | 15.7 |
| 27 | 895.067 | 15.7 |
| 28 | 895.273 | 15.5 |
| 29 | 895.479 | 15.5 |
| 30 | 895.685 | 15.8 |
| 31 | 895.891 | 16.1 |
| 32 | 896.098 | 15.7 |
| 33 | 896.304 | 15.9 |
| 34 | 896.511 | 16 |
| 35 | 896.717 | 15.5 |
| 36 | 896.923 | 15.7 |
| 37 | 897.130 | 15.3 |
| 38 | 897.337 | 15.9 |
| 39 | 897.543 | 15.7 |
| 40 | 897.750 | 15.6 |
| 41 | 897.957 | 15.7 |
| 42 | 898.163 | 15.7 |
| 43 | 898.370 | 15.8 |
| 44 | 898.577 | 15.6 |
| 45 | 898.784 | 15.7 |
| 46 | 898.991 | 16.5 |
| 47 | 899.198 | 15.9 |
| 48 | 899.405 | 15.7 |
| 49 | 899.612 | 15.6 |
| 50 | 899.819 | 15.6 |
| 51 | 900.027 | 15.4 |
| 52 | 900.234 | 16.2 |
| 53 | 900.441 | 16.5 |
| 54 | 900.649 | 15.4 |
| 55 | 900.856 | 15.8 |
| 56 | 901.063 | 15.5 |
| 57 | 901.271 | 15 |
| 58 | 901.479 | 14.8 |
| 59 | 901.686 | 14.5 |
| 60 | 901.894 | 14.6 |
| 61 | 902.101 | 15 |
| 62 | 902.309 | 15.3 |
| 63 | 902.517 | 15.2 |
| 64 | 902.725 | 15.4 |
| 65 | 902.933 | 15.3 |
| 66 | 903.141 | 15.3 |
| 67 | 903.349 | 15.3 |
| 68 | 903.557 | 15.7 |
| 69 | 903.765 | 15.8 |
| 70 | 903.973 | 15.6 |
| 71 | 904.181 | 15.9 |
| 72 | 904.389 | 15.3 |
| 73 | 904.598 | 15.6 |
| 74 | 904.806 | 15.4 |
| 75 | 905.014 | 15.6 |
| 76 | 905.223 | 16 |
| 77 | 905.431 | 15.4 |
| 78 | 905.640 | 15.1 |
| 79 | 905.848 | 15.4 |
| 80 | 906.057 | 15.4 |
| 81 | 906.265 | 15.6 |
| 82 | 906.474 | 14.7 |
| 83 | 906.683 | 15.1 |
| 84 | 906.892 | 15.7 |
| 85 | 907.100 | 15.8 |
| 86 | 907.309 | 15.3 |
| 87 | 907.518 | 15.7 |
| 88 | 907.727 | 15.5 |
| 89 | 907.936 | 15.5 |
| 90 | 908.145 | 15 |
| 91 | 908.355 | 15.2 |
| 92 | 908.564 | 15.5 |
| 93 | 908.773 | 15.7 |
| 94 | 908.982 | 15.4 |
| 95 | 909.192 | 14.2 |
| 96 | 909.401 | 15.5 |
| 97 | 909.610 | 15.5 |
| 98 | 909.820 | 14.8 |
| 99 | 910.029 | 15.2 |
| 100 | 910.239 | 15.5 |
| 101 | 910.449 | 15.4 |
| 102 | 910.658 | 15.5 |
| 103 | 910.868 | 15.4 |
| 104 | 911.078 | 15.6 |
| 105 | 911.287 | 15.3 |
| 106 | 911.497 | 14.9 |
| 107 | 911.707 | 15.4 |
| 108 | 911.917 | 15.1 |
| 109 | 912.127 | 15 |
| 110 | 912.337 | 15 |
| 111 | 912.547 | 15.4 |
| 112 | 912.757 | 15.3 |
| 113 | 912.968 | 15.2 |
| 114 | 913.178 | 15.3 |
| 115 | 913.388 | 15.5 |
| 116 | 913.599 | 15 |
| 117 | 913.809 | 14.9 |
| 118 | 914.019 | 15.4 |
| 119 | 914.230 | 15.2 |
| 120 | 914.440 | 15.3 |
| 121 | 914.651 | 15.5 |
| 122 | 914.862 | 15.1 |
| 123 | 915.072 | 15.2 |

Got 243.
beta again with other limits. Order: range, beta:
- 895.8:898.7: 247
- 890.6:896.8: 251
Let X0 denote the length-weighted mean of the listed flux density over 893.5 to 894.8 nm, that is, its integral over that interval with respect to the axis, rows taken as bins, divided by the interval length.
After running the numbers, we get 15.8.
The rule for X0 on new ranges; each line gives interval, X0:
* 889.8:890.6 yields 16.1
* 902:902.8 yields 15.2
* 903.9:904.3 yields 15.8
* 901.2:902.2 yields 14.8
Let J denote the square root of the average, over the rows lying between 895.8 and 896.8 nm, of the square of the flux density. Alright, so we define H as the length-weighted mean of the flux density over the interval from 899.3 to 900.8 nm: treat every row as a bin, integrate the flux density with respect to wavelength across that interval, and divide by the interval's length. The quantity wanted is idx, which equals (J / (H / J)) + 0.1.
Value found 16.0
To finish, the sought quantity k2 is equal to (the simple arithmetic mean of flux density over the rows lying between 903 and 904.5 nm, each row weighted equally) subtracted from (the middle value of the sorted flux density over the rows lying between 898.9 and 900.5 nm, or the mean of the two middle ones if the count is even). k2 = 0.24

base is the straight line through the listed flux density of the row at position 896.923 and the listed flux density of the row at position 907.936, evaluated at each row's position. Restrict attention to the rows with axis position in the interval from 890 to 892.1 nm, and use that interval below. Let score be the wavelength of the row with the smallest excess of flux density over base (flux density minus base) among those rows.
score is 891.570 nm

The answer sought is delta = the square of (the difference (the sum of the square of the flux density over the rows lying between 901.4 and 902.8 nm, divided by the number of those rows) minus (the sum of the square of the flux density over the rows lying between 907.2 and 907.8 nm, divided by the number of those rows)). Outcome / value 257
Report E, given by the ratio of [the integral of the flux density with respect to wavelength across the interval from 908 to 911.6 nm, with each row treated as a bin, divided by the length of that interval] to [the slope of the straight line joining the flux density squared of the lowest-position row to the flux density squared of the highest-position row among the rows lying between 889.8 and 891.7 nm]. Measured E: -1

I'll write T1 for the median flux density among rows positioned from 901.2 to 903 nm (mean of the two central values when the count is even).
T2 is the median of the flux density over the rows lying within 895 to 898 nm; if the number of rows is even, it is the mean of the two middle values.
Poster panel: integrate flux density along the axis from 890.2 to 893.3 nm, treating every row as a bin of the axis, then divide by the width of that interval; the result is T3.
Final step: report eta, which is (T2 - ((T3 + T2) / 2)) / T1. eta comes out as -0.008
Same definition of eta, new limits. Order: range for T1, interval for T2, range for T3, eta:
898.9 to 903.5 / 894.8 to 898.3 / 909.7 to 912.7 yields 0.015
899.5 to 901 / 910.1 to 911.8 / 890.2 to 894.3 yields -0.016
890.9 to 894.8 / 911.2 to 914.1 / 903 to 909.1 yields -0.007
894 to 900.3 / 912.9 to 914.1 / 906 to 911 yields -0.003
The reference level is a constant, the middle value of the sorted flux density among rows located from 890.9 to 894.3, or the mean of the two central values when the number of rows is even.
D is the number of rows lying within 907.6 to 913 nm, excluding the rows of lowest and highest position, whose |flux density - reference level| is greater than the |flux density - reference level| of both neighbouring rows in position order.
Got 6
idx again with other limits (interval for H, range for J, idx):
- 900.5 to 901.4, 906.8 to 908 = 15.8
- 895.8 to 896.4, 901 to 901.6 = 14.5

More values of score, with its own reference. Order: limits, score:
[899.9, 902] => 901.686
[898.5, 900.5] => 900.027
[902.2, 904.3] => 902.517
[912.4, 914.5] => 913.809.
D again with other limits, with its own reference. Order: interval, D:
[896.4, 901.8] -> 7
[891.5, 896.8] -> 2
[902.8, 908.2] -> 6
